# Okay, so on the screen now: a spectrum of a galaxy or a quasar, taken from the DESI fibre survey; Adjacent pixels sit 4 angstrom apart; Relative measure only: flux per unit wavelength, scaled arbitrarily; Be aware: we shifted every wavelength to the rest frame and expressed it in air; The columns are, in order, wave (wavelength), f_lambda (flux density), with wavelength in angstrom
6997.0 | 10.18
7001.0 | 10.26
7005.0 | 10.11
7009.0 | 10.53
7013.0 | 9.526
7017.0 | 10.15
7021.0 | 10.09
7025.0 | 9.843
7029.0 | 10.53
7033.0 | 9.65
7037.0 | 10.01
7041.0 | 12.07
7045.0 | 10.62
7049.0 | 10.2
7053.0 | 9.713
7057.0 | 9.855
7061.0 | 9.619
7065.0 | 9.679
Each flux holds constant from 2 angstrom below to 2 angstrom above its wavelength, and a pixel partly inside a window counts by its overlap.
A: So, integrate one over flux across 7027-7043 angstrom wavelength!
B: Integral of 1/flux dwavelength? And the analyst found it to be 1.5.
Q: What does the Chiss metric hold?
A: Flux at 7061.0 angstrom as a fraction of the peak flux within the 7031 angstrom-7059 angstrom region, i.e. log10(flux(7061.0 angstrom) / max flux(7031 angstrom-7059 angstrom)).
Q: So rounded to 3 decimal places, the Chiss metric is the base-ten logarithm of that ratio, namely -0.099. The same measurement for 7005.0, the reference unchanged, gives -0.077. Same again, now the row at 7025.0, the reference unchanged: -0.089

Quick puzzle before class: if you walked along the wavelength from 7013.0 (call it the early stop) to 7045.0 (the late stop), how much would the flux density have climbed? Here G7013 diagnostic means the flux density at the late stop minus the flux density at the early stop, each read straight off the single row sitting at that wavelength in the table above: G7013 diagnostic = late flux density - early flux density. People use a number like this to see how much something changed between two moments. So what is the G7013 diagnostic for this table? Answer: 1.1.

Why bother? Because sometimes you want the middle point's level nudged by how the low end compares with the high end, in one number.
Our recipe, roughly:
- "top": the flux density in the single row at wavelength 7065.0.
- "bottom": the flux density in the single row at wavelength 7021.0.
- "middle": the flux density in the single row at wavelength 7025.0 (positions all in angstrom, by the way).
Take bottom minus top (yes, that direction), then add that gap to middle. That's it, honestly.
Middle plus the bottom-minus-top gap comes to 10.3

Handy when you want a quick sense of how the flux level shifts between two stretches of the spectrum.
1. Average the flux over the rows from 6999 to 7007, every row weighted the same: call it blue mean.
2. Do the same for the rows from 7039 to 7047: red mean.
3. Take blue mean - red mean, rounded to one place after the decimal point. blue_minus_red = -1.2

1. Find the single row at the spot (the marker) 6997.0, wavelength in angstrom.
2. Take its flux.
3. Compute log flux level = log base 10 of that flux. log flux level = 1.008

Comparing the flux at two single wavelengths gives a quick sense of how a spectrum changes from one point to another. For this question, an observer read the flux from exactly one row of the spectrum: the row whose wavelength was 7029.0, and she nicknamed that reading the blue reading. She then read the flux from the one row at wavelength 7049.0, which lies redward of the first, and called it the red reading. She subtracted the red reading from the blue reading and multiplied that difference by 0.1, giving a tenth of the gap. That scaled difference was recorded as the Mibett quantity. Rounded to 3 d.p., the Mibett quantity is 0.033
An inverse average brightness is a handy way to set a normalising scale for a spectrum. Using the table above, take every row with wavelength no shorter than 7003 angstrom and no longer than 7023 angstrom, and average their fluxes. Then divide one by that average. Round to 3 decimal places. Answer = 0.099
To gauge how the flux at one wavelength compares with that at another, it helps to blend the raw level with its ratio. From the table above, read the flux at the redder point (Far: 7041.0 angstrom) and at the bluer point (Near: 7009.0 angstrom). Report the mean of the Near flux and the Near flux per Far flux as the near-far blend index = 5.70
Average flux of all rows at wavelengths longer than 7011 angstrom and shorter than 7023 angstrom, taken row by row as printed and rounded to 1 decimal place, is 9.9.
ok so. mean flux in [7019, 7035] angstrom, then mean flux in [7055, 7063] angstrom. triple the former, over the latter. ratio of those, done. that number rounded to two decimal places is 3.09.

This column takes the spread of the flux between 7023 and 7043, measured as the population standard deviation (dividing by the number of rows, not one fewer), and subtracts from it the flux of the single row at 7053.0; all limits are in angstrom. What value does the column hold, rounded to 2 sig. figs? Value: -8.8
